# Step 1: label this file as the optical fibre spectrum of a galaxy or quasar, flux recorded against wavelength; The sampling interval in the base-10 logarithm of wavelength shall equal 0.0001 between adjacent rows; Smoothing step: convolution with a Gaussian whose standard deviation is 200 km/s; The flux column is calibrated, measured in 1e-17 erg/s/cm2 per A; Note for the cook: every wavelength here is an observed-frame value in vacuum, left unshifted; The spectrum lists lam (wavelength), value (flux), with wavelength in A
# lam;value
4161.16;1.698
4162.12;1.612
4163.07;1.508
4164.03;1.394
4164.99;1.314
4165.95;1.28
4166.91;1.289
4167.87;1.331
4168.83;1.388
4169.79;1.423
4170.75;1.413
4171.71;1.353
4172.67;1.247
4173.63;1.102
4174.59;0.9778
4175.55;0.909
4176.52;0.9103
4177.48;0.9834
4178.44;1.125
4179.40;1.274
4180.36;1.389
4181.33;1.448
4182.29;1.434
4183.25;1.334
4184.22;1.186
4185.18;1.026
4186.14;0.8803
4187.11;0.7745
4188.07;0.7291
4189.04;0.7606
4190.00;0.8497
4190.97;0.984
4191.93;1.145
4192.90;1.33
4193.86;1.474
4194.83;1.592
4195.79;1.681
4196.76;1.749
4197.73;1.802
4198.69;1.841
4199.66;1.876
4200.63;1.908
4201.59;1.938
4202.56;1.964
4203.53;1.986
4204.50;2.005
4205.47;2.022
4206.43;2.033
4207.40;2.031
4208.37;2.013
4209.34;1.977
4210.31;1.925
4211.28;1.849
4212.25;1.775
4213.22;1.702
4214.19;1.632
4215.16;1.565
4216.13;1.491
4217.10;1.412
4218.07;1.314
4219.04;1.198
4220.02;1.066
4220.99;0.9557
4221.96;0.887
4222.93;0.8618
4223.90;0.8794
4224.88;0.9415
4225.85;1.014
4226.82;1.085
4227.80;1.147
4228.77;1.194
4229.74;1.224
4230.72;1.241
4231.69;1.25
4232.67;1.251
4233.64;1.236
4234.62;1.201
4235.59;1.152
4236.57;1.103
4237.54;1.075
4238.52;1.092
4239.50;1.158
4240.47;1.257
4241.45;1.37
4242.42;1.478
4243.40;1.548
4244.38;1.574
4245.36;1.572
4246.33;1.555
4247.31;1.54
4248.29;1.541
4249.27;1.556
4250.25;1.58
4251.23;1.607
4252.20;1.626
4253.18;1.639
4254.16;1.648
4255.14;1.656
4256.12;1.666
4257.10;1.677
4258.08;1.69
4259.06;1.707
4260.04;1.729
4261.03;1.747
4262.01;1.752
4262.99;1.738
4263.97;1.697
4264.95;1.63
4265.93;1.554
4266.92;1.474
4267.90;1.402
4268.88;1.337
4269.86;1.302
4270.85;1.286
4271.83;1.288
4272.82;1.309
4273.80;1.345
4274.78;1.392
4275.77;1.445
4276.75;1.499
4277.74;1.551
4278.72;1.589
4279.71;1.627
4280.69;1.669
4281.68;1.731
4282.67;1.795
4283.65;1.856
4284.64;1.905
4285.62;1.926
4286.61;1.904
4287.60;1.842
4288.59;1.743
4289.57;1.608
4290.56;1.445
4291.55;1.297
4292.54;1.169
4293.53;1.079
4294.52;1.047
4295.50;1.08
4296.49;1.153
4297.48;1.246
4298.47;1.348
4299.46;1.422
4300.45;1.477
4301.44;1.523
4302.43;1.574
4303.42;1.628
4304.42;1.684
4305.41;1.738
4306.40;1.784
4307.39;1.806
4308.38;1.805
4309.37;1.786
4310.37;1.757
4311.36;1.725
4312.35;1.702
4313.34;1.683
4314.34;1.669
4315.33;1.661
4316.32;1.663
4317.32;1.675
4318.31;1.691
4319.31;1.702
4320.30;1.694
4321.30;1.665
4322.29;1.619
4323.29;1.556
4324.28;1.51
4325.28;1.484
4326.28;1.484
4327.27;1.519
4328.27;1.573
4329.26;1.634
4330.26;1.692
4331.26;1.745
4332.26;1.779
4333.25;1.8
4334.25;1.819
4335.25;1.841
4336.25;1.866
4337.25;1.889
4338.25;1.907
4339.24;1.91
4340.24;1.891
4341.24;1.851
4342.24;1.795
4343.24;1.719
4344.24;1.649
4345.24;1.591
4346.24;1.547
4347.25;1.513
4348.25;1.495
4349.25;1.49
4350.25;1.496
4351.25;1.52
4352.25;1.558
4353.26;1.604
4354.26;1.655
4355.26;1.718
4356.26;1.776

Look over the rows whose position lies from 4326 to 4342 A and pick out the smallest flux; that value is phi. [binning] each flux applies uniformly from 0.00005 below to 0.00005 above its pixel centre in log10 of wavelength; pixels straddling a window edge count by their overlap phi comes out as 1.484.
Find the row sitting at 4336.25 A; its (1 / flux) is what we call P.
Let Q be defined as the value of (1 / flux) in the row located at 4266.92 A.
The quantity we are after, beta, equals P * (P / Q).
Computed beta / 0.4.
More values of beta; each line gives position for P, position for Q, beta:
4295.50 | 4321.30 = 1.4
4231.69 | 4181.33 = 0.9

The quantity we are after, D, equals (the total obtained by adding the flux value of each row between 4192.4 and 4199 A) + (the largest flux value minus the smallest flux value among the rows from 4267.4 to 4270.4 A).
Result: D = 11.6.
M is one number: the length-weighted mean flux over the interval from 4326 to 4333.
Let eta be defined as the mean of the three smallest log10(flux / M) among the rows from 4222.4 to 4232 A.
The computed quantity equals -0.27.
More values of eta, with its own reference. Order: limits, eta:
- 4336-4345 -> 0.02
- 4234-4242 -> -0.18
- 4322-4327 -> -0.04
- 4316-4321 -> 0.01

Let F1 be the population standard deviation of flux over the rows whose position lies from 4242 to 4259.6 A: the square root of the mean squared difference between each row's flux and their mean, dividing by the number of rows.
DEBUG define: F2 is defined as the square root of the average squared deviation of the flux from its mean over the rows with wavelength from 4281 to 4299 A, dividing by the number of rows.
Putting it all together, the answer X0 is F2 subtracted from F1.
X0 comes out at -0.26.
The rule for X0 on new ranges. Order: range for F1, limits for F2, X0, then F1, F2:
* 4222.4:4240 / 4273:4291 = -0.06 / 0.12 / 0.18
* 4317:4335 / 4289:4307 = -0.13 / 0.10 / 0.23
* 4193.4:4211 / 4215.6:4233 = -0.02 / 0.16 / 0.18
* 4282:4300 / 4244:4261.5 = 0.26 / 0.32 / 0.06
